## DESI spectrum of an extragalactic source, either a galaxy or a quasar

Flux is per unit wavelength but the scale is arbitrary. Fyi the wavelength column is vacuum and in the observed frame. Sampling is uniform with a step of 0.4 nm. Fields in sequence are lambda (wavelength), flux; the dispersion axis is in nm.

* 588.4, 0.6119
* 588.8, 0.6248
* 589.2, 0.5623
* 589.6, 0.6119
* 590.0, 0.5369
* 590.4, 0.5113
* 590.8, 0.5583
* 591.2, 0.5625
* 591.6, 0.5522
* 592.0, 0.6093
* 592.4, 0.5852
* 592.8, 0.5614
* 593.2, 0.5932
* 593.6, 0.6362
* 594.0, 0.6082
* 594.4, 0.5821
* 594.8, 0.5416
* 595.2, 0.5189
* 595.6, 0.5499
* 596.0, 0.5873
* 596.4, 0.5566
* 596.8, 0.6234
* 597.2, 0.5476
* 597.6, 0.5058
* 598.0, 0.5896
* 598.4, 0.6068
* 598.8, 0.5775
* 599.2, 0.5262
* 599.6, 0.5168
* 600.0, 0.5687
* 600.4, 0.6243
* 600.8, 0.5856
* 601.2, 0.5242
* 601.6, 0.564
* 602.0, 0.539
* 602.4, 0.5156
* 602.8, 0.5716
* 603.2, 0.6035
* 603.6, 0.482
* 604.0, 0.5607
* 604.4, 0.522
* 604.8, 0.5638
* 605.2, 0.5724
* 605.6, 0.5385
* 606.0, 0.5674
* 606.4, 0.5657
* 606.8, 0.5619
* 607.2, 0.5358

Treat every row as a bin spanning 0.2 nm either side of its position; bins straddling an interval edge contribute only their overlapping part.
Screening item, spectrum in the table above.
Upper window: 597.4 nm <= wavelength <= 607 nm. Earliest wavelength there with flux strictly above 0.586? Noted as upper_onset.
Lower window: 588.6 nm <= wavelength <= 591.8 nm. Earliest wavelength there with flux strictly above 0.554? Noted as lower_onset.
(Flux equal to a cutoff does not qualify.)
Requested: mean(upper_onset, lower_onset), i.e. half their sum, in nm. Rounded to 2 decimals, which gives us 593.40 nm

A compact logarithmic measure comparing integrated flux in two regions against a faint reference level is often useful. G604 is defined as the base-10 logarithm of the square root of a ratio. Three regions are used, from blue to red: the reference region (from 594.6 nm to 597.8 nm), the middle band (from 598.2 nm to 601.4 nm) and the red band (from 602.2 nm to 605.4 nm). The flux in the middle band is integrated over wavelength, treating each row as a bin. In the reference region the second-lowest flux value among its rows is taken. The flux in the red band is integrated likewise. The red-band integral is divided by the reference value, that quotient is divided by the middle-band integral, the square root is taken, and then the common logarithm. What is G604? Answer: 0.136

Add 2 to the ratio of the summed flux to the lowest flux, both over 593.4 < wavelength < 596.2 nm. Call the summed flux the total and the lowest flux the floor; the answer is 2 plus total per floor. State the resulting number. 9.8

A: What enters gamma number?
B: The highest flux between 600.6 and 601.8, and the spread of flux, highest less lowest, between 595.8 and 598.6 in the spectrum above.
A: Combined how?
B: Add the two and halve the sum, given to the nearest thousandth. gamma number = 0.352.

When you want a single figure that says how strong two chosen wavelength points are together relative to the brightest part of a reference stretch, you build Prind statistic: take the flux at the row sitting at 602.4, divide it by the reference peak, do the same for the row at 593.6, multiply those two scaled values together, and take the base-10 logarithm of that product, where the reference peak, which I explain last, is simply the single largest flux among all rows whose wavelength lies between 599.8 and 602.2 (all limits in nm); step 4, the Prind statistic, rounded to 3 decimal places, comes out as -0.075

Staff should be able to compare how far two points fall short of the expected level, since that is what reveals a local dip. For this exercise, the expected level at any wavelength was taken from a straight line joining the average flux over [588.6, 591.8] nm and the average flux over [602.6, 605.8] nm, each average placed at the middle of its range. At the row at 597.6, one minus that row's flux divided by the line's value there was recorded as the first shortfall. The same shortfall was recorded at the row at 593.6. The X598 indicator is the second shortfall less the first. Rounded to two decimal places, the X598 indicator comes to -0.23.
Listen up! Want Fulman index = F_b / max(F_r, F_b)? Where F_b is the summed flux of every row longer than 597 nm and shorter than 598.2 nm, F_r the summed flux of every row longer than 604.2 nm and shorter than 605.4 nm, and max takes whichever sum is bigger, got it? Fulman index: 0.99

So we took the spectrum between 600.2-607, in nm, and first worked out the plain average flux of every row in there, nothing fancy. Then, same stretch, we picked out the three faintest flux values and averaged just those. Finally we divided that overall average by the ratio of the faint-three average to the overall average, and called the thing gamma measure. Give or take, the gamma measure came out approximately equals 0.612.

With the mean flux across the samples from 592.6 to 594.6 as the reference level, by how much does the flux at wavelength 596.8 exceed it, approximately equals 0.03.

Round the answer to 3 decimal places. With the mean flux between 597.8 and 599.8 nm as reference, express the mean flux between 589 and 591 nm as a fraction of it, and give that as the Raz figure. 0.987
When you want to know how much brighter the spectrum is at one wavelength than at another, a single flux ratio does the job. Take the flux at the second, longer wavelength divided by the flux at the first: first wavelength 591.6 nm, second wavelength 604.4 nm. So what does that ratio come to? 0.95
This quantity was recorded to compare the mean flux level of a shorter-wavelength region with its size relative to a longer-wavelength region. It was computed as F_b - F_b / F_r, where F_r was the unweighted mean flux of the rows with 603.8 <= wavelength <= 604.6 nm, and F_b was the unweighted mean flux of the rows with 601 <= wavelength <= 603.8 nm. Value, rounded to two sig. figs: -0.46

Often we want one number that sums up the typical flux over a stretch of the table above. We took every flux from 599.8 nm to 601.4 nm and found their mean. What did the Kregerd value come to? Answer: 0.576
